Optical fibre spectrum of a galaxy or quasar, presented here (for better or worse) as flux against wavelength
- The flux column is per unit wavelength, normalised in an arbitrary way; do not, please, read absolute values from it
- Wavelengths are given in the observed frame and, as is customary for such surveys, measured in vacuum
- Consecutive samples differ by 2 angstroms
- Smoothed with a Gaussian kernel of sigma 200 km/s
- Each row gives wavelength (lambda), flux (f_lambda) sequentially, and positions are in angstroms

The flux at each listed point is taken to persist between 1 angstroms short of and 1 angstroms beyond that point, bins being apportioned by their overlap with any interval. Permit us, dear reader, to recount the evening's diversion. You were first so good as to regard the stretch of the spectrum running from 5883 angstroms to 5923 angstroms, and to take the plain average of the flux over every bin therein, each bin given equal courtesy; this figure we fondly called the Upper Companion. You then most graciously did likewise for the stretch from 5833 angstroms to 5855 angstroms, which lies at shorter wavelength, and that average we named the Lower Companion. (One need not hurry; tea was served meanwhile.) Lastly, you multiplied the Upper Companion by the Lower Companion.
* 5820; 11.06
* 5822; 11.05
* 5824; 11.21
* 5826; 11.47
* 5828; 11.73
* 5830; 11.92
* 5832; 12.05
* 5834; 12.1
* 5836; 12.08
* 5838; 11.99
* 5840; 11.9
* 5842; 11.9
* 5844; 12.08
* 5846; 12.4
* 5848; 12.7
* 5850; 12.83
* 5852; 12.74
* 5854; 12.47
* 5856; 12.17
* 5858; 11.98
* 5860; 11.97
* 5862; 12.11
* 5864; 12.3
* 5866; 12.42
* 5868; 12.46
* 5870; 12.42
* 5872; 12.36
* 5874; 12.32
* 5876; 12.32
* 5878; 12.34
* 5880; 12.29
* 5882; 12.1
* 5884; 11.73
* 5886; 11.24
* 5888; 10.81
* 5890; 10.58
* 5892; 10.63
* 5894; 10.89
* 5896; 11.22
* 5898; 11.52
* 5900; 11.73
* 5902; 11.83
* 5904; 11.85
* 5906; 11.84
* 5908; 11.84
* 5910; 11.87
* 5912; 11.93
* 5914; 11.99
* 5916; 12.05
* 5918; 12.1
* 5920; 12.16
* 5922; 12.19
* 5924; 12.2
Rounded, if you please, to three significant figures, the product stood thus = 143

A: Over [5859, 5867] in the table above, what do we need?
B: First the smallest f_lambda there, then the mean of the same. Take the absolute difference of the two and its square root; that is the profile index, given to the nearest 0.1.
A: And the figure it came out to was 0.5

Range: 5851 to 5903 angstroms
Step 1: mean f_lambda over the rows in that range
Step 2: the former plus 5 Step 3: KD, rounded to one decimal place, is 16.9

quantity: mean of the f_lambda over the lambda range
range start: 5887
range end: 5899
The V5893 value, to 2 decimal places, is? 10.94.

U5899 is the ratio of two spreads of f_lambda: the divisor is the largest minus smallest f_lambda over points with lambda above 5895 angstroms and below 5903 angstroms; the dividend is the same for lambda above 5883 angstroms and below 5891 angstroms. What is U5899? 1.9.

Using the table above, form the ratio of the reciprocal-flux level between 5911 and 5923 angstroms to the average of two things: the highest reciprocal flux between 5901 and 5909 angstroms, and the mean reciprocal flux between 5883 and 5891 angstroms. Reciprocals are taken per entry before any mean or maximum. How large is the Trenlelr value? 0.95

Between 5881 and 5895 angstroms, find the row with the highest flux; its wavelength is 5882 angstroms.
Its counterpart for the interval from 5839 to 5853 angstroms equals 5850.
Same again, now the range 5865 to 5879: 5868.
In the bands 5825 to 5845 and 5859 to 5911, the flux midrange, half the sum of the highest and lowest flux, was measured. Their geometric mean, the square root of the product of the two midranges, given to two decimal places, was 11.65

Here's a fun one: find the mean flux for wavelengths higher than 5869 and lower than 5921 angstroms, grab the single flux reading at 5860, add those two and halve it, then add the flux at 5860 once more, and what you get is 23.8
